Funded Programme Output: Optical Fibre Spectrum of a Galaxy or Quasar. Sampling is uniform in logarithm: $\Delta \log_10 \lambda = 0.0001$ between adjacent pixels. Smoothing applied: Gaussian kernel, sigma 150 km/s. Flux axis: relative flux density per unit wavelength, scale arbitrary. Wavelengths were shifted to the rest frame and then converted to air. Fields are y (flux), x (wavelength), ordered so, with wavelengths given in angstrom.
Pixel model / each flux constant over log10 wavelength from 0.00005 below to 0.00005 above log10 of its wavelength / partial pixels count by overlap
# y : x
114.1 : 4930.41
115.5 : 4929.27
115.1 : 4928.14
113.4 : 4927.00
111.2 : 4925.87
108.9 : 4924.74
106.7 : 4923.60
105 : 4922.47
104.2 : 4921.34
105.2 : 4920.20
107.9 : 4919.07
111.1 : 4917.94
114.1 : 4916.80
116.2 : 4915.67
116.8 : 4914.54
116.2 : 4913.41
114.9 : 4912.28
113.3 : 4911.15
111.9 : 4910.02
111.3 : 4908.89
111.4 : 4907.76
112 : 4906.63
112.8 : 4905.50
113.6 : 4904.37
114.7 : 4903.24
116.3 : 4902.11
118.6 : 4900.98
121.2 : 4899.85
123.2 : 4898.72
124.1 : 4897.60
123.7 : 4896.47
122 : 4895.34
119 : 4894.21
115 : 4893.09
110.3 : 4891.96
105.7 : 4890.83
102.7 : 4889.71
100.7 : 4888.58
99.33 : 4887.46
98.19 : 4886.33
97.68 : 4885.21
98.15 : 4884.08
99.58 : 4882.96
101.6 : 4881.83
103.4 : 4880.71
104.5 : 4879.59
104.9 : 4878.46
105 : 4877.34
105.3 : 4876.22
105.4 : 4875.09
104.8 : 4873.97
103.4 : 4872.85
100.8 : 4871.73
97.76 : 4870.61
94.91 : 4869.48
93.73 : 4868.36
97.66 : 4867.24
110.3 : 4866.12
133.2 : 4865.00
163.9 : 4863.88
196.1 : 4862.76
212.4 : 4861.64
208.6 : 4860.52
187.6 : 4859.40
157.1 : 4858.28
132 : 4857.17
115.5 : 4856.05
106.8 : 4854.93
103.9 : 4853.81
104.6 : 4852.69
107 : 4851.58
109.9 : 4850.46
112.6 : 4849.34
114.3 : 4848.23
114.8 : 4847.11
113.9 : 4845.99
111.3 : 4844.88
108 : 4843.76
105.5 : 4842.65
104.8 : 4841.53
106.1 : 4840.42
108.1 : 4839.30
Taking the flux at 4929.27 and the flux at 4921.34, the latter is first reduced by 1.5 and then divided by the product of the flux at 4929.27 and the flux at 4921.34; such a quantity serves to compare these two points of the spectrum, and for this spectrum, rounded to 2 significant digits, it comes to 0.0085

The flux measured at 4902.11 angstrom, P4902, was 116.3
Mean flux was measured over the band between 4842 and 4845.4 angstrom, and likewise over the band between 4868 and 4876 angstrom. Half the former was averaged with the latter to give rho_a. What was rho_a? 77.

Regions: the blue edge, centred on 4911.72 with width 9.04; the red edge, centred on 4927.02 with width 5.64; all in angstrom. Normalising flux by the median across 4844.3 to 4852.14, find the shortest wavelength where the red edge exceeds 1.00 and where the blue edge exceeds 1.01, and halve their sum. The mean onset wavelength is 4919.6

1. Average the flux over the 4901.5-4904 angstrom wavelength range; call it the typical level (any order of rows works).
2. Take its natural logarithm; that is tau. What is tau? 4.75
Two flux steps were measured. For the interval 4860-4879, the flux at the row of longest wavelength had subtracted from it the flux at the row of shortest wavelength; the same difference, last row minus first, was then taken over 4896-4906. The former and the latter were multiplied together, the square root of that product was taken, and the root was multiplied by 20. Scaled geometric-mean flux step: 672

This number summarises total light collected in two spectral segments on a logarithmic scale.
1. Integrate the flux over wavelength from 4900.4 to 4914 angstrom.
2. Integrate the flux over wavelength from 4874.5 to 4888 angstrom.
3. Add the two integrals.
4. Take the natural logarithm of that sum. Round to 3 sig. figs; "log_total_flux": 7.98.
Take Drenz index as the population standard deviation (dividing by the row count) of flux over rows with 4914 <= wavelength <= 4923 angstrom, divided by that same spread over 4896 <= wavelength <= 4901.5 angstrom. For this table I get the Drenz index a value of 2.4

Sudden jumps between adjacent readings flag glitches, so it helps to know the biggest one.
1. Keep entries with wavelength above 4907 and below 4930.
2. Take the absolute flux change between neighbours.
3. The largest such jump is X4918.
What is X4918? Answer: 3.2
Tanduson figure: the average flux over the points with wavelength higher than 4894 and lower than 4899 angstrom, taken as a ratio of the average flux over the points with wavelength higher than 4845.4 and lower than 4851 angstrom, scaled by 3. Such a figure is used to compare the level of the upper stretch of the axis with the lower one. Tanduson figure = 3.25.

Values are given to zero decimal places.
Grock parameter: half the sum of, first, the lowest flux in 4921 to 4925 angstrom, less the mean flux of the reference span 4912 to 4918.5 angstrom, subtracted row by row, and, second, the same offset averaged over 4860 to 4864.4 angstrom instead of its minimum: 35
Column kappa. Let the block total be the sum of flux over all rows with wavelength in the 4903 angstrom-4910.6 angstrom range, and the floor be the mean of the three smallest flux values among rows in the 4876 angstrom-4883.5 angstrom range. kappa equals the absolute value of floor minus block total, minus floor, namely 585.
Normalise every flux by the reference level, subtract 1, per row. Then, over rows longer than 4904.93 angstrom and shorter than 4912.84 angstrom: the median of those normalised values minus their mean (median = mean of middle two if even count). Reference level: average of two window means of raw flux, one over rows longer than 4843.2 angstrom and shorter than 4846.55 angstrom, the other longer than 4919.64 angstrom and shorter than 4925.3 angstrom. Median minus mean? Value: -0.005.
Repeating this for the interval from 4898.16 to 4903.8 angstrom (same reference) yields -0.002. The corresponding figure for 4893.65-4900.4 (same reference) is 0.004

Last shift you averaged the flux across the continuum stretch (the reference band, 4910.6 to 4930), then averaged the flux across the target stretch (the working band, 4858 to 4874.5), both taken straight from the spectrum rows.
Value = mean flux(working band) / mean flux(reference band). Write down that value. 1.23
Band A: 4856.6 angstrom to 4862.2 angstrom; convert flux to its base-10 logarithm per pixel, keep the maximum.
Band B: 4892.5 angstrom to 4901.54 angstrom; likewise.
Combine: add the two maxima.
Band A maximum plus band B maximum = 4.42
